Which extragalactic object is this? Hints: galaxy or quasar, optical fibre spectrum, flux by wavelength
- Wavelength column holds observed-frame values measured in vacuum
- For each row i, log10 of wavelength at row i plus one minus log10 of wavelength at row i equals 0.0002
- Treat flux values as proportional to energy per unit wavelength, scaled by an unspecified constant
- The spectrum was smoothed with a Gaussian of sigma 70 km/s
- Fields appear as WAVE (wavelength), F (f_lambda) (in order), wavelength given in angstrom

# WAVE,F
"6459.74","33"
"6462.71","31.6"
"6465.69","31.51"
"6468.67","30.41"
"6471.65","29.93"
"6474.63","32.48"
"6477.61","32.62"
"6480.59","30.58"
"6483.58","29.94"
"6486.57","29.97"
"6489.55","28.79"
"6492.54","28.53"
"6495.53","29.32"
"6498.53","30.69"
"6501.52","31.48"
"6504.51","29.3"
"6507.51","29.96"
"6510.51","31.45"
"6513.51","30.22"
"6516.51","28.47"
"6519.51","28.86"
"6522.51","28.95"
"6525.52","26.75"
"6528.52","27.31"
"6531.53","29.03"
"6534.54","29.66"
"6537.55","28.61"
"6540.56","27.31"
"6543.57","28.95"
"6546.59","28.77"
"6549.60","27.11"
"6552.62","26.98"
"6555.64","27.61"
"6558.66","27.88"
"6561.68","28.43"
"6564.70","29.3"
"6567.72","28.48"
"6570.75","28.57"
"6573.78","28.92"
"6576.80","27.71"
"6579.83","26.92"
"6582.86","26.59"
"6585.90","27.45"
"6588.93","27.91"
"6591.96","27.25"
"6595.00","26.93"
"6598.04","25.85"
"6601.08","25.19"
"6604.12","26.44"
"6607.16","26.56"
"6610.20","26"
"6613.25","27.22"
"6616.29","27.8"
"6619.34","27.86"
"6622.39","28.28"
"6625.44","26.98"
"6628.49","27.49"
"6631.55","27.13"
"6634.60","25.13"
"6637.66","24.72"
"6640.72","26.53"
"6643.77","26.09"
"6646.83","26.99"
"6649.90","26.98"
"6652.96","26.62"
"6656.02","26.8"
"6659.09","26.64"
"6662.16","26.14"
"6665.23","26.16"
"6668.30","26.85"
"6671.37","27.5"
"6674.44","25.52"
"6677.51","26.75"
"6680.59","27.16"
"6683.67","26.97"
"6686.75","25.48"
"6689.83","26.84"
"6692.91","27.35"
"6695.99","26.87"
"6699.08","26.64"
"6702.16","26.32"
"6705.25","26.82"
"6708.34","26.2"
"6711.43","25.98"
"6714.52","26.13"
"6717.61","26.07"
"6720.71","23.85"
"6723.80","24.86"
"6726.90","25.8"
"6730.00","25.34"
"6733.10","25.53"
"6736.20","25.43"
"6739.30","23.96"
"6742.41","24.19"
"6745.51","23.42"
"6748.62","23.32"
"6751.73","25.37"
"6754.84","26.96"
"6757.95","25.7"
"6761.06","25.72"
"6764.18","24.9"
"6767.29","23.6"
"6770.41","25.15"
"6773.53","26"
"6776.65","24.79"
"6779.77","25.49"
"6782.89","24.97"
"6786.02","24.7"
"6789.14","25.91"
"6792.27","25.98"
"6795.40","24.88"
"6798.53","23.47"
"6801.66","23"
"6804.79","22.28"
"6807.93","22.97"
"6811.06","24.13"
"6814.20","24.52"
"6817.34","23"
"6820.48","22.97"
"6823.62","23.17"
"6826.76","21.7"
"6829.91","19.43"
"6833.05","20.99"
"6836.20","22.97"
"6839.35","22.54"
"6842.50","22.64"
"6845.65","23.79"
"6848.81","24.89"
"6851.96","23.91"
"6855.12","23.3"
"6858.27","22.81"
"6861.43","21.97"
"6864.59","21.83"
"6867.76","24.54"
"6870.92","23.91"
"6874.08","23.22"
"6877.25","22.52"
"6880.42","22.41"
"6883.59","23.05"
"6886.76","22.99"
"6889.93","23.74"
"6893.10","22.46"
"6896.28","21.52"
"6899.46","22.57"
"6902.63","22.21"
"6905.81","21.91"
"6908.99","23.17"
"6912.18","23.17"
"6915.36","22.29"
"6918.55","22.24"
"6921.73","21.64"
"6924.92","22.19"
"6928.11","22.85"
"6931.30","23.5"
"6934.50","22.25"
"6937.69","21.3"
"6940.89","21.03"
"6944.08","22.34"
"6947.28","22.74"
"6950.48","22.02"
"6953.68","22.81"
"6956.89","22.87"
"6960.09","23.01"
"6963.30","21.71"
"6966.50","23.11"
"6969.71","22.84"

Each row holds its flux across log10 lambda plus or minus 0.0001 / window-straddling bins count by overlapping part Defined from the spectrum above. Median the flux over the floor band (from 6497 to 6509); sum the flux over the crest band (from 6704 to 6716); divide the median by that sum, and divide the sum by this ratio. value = 364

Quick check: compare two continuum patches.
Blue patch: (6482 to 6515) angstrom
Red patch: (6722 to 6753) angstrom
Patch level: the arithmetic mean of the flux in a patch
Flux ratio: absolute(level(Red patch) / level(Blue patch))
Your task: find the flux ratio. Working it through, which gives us 0.82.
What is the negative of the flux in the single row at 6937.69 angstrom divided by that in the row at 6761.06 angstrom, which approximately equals -0.83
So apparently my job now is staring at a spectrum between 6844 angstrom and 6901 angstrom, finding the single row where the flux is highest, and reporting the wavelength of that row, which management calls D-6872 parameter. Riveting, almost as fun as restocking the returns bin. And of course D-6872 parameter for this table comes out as 6848.81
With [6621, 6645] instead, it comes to 6622.39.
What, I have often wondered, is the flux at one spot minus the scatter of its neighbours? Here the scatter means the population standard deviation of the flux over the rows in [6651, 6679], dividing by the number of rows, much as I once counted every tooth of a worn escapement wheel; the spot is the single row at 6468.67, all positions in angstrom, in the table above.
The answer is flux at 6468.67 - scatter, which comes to 30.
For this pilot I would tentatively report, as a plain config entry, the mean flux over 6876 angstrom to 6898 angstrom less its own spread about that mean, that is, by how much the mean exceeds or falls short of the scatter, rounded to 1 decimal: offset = 22.0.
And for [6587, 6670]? 25.8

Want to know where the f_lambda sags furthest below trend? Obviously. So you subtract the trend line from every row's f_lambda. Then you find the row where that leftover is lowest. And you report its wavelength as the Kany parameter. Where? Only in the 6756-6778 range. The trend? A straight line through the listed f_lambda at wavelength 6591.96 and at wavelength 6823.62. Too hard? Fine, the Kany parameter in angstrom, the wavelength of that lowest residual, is 6767.29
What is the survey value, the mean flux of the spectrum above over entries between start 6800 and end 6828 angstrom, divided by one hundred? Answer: 0.231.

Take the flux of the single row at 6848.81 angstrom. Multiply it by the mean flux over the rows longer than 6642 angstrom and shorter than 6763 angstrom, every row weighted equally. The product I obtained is 647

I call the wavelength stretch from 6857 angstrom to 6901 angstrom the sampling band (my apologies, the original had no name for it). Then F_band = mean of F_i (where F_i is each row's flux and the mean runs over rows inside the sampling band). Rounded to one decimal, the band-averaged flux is 22.8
